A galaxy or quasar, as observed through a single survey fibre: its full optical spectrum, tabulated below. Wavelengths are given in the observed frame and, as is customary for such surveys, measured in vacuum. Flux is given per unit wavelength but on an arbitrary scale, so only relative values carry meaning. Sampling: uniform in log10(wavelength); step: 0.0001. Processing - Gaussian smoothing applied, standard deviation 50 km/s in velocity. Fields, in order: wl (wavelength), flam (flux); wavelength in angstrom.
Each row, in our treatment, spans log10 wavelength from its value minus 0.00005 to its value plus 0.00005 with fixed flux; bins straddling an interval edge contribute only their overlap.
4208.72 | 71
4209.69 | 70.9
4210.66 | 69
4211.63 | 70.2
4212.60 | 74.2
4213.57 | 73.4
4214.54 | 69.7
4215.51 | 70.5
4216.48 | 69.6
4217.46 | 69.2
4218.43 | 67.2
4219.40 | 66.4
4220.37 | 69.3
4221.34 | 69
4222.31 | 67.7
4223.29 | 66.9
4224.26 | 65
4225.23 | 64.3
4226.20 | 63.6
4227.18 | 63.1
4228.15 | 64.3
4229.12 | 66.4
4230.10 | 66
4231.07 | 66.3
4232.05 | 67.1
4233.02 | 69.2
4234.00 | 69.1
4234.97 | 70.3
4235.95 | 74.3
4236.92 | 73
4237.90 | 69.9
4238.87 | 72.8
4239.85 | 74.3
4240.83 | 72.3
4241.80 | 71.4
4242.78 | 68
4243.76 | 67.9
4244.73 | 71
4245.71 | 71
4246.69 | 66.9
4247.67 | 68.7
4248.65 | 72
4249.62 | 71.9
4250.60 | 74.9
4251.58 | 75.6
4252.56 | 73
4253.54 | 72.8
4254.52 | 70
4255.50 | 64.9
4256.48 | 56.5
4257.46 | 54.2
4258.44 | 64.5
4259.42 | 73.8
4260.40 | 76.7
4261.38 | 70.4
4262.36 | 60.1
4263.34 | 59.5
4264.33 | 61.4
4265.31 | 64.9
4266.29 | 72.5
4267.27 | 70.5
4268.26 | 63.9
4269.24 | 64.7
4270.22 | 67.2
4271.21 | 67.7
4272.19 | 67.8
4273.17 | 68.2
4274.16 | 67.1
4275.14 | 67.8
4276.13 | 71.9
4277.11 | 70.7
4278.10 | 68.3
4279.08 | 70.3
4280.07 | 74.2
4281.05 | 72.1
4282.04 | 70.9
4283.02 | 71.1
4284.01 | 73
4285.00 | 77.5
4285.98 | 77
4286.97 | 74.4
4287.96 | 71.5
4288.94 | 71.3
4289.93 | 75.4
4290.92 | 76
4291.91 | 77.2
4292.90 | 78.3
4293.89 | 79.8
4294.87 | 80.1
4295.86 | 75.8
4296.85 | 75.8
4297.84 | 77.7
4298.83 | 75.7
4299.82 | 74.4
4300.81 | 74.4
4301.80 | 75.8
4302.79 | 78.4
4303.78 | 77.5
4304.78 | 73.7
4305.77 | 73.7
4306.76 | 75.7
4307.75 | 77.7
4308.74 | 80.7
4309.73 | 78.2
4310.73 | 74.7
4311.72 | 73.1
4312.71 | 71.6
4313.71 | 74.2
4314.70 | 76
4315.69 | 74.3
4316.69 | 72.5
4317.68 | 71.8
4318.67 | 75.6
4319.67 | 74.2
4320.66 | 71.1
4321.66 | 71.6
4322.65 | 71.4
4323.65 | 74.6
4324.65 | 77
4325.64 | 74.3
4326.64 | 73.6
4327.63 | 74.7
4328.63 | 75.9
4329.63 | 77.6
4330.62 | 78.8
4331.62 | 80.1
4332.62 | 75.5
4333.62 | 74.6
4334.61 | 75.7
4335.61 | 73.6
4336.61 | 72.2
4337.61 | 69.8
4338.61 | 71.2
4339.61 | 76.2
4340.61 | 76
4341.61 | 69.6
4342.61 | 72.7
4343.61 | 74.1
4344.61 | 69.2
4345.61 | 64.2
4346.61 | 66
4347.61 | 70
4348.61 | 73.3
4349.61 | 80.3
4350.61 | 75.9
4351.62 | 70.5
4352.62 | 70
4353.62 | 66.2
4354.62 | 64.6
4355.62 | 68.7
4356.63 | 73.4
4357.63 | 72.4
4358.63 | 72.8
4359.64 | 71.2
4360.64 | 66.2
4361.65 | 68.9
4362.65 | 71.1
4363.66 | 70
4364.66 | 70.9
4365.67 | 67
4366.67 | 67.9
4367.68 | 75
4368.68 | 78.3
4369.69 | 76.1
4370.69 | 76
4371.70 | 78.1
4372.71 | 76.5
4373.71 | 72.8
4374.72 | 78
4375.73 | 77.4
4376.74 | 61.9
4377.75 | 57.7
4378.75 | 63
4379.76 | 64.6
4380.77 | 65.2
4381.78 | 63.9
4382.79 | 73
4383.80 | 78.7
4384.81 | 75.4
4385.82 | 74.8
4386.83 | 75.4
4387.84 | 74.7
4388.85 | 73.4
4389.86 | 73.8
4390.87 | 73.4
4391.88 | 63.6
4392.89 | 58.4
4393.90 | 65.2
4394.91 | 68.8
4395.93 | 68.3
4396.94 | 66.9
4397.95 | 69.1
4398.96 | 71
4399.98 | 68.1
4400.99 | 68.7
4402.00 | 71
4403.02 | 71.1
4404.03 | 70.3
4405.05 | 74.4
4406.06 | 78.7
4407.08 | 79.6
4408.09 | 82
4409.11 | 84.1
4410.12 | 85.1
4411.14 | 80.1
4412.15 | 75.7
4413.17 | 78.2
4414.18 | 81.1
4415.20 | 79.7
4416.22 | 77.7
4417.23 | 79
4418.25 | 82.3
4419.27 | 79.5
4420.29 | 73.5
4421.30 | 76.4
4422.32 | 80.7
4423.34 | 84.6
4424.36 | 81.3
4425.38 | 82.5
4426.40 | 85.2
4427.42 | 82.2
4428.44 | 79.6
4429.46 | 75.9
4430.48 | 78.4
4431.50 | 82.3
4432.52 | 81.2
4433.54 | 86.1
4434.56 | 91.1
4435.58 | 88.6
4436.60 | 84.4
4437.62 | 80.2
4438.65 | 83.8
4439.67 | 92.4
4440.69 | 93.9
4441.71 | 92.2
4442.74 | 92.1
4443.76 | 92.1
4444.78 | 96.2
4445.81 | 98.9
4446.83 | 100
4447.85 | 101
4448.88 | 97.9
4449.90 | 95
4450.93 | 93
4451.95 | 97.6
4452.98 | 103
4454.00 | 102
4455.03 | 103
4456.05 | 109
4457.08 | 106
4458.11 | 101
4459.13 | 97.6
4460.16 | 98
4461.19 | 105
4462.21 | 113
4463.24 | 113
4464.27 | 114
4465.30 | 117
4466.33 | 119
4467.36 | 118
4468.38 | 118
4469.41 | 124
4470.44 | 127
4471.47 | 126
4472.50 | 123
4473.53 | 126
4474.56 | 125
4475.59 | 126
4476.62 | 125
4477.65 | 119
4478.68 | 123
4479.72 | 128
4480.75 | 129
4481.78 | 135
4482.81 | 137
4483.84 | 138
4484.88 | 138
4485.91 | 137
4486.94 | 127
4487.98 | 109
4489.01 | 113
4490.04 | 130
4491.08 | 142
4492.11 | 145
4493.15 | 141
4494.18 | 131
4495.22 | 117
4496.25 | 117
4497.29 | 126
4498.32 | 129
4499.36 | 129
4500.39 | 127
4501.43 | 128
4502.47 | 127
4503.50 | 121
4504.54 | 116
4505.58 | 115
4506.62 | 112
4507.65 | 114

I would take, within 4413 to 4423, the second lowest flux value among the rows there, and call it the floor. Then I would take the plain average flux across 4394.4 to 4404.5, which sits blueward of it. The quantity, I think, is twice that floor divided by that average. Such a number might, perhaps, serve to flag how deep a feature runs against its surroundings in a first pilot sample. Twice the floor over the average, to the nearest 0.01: 2.20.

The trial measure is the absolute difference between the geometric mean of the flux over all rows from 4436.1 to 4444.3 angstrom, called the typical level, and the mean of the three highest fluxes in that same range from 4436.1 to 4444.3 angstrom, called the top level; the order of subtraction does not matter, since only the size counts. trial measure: 4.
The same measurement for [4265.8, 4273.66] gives 3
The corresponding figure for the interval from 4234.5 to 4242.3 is 2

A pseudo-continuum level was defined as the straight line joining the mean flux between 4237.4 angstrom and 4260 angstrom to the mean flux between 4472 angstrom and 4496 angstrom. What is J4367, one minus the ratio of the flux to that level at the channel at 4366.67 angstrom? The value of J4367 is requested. 0.316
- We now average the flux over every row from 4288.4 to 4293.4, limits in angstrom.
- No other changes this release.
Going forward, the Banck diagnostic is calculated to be 76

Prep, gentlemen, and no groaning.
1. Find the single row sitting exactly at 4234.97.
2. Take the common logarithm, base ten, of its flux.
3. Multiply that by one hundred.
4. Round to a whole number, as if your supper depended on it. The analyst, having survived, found 185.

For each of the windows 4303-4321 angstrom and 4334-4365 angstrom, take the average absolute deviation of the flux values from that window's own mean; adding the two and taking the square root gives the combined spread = 2.18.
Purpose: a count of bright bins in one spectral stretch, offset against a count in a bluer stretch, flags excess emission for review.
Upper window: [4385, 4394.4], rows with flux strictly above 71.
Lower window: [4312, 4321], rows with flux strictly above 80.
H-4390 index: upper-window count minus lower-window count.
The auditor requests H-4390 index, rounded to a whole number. 6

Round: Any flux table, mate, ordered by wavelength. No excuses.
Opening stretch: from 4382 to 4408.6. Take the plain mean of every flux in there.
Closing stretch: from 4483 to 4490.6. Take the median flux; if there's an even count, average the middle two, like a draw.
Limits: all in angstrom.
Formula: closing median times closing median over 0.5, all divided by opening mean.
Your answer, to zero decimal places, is 471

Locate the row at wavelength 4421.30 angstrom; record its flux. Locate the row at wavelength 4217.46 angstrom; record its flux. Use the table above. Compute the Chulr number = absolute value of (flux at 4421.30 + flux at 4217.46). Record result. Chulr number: 146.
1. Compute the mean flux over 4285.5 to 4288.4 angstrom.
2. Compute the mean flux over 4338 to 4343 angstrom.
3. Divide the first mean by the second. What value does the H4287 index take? 1.02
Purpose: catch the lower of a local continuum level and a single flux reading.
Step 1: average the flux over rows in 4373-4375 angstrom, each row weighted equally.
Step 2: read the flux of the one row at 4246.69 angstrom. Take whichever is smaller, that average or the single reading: 67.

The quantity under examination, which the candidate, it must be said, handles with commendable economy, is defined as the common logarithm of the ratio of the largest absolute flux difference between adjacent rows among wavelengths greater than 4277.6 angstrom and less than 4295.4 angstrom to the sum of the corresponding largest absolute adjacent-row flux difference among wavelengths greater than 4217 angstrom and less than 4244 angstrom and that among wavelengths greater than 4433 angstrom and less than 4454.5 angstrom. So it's -0.45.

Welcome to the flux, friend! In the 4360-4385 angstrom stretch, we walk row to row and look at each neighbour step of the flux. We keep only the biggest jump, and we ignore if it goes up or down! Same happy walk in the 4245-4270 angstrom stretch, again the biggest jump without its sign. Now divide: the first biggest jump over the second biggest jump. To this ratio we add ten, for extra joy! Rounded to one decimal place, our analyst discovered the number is 11.5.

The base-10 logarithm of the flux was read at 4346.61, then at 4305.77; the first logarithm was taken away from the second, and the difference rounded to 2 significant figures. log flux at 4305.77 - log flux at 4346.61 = 0.048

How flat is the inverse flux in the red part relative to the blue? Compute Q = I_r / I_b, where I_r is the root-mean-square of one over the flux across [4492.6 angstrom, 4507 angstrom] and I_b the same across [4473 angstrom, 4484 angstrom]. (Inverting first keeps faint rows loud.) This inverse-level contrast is 1.04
